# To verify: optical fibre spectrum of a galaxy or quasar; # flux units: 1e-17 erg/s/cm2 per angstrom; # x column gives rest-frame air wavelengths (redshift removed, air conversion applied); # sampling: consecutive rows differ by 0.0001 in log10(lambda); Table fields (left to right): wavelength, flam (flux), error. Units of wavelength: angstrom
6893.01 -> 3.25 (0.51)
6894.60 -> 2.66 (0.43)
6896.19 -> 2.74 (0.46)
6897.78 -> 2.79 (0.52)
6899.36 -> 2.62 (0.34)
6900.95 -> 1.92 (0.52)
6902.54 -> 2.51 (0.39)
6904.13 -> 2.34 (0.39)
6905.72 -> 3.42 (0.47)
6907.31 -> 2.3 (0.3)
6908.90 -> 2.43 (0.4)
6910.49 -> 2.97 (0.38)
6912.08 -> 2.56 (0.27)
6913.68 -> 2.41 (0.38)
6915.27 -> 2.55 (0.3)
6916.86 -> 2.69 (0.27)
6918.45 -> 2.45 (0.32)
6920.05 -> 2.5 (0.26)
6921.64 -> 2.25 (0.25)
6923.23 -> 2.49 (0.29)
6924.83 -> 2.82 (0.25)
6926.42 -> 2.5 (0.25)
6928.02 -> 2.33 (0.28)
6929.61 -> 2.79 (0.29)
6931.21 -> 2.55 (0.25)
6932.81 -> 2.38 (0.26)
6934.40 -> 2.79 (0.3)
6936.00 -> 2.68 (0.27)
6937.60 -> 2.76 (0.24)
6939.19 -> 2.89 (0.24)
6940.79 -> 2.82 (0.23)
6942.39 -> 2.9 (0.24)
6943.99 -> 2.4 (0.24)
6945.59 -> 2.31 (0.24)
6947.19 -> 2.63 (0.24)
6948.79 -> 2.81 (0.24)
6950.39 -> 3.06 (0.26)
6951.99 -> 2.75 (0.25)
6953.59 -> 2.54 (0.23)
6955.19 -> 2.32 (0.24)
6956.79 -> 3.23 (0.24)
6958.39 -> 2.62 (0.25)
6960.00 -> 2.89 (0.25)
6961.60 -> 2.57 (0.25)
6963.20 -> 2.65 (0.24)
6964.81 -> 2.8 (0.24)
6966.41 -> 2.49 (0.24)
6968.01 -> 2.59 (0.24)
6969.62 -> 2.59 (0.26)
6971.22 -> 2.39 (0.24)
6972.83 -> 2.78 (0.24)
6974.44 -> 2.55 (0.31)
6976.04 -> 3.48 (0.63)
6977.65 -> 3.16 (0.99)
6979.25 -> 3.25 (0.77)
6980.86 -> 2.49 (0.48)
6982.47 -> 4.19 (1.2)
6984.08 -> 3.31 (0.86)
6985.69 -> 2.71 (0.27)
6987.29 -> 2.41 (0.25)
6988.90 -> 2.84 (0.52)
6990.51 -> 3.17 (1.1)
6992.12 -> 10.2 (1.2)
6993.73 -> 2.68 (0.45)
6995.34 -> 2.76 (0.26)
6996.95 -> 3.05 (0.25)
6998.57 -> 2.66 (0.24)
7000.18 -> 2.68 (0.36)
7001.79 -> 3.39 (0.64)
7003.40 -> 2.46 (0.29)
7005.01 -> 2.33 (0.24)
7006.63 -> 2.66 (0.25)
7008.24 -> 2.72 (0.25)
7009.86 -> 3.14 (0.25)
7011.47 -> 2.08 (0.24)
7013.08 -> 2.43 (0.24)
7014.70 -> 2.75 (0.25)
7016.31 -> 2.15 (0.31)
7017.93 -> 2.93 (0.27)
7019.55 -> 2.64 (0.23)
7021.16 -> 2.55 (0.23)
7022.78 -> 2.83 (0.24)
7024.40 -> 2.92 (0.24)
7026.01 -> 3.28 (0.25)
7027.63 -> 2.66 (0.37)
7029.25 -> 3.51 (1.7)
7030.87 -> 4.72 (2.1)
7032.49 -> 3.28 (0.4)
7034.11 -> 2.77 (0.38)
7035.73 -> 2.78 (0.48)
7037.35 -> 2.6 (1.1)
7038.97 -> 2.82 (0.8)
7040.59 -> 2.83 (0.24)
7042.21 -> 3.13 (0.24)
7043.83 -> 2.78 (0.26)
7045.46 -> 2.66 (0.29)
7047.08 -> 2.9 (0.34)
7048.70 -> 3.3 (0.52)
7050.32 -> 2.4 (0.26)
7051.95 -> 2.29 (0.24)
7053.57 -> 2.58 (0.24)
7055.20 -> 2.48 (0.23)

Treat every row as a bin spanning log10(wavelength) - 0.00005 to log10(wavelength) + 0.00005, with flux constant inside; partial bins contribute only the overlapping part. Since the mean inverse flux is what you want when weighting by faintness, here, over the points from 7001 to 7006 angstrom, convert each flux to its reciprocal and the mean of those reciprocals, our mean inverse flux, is 0.377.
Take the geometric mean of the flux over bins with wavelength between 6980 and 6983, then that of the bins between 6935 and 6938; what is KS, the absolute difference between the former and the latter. 0.5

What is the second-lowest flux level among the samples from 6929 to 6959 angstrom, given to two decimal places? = 2.32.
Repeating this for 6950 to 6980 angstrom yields 2.39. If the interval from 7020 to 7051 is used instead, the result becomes 2.55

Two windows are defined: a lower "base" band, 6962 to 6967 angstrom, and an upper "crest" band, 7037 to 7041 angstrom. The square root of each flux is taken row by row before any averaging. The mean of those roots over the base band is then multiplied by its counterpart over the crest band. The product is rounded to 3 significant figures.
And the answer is 2.70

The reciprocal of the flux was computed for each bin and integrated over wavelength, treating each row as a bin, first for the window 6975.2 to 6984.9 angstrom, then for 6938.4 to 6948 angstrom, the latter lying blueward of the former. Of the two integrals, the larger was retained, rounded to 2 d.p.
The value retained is 3.64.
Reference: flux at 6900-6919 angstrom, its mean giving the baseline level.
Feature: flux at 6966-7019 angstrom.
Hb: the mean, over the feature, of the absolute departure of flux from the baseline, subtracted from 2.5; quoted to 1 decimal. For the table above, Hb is 1.9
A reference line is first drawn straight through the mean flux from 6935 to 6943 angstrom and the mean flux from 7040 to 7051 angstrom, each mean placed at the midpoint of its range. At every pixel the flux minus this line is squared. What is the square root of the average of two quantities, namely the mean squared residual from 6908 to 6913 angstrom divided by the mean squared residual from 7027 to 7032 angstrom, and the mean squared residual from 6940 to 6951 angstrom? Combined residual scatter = 0.26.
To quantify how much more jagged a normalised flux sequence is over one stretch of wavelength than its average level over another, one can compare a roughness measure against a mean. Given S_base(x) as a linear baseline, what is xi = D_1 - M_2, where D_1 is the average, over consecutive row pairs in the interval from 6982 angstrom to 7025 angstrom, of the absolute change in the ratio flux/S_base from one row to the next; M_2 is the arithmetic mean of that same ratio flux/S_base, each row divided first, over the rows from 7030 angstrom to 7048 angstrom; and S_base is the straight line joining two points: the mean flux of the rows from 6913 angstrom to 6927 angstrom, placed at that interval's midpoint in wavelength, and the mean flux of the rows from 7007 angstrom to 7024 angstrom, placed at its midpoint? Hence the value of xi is -0.78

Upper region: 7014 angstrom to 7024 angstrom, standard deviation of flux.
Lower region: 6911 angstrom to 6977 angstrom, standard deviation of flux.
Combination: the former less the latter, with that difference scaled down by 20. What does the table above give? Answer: 0.00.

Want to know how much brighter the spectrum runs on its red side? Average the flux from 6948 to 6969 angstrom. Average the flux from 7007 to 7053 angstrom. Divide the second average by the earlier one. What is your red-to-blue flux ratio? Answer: 1.05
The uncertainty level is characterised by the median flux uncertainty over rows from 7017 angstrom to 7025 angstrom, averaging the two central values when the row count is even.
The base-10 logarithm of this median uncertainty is -0.620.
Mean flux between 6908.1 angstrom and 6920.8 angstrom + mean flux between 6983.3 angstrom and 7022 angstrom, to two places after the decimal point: 5.60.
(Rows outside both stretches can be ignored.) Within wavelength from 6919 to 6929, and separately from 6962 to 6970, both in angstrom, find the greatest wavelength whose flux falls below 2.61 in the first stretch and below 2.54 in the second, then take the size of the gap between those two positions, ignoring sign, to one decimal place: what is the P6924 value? 38.4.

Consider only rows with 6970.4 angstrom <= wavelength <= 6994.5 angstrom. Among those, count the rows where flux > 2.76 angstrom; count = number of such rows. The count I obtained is 9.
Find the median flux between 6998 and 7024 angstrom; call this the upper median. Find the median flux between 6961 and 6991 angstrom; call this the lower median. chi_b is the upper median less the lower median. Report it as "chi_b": -0.05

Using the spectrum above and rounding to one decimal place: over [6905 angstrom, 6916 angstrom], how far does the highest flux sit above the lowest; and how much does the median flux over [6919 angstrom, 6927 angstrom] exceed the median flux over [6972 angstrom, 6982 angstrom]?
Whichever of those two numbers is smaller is -0.5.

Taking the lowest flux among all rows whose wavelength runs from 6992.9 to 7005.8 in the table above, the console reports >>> 2.33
